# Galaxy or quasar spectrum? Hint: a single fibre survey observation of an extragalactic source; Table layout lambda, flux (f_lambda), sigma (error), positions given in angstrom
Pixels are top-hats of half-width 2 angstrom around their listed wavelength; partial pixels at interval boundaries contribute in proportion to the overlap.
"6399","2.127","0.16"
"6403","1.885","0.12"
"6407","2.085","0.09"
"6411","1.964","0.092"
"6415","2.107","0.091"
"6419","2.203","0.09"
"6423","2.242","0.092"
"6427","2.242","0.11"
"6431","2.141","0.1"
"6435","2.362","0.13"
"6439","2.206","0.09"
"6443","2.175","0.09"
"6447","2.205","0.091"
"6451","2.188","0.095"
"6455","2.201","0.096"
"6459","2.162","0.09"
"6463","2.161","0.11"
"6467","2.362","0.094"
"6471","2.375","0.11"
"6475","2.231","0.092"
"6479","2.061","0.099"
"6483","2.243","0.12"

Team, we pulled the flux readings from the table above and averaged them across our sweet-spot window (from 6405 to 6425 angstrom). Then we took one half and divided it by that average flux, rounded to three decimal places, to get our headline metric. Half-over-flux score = 0.236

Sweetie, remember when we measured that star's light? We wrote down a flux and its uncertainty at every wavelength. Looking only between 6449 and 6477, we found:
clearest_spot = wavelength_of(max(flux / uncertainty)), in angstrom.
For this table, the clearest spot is 6467 angstrom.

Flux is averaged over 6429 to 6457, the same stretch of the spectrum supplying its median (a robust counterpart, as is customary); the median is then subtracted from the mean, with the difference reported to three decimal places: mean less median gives 0.010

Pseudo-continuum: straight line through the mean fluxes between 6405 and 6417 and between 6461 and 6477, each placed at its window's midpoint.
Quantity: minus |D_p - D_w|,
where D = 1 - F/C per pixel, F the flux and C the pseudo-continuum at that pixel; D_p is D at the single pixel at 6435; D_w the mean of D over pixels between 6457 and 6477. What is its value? -0.11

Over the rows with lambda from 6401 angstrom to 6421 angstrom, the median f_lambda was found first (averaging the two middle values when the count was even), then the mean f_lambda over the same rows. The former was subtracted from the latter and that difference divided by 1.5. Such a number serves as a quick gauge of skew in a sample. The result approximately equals -0.024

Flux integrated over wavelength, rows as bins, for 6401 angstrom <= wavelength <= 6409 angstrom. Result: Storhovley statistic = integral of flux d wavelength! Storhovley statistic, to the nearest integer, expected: 16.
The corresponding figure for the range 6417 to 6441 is 54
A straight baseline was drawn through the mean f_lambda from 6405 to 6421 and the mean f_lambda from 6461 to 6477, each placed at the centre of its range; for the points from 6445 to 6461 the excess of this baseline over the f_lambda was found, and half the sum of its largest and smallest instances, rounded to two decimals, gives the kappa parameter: 0.04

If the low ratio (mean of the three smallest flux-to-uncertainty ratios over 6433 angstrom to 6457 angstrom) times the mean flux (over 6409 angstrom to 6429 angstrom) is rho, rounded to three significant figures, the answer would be 46.0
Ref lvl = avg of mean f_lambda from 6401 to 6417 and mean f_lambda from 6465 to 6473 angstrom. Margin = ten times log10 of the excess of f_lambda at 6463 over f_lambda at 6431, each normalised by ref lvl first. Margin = -20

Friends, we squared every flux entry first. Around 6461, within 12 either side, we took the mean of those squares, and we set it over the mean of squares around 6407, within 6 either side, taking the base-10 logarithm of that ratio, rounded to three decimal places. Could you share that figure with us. 0.109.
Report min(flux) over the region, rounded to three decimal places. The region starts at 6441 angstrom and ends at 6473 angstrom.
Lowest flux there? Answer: 2.161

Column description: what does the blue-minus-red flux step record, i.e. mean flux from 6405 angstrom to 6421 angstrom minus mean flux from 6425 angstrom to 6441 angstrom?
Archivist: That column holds -0.15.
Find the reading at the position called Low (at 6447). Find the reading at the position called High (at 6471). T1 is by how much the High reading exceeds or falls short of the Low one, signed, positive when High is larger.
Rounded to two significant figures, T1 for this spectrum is 0.17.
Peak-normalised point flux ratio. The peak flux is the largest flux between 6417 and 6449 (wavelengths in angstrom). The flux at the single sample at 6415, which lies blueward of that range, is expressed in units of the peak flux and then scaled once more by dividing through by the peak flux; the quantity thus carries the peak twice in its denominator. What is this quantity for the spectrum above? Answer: 0.378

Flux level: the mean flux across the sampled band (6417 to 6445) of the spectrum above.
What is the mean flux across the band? 2.22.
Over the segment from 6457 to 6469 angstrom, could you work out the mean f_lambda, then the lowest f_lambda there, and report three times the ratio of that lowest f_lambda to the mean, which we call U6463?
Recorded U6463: 2.91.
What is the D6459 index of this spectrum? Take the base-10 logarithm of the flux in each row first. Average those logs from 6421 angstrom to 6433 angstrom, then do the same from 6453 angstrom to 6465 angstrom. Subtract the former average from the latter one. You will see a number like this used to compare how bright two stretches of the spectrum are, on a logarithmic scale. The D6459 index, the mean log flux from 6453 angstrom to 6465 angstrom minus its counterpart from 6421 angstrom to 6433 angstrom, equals -0.0066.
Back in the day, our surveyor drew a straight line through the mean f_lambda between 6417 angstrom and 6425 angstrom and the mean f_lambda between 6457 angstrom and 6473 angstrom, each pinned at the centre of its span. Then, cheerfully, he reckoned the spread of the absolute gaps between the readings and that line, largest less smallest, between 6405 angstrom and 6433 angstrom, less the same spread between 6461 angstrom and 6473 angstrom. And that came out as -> 0.23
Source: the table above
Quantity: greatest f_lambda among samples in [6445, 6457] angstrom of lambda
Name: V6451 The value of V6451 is 2.205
